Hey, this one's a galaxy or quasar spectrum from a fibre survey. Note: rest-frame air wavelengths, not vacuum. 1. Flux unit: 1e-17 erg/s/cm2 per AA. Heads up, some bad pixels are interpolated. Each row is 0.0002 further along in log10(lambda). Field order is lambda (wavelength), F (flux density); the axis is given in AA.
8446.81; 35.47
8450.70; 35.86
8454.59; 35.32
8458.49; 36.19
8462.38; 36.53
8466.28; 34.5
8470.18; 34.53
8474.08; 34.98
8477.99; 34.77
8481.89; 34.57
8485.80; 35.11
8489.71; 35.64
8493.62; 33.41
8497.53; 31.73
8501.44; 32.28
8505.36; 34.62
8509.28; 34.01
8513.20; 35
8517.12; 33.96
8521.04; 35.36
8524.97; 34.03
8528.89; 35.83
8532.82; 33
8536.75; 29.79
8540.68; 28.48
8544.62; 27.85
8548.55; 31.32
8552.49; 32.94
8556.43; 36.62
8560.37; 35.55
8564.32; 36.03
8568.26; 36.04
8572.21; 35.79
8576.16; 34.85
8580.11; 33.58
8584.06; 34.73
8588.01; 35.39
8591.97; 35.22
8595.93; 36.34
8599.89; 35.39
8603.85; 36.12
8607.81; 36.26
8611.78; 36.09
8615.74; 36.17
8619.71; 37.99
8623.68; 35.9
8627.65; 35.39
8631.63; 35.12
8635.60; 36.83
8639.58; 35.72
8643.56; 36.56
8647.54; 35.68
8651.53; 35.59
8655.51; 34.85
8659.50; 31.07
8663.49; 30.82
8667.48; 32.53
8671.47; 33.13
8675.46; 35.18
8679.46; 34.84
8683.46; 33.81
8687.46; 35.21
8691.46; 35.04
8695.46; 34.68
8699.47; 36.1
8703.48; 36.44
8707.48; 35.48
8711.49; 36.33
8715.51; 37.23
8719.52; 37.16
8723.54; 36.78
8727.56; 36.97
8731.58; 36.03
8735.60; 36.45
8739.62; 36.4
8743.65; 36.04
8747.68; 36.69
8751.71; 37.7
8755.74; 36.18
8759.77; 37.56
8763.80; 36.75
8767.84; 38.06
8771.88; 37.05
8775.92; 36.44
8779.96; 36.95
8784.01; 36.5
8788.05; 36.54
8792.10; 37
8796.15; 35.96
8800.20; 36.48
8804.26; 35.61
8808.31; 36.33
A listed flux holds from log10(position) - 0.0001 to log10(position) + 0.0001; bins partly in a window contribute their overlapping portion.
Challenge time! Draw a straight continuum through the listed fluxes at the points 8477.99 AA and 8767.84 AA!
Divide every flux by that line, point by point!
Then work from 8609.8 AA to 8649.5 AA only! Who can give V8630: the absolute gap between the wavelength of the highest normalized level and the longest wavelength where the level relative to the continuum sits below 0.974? 27.8 AA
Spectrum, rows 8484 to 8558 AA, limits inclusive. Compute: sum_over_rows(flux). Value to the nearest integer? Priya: 631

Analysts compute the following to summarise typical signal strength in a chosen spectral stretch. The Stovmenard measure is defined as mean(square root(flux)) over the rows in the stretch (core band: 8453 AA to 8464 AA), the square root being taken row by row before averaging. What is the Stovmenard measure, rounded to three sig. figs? 6.00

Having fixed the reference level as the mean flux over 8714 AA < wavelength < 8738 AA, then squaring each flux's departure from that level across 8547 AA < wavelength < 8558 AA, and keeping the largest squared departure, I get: 30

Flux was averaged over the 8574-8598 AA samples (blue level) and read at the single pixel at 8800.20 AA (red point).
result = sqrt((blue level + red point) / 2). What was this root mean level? 5.98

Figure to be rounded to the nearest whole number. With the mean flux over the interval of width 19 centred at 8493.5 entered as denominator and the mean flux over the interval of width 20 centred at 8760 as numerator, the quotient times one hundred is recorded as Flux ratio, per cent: 111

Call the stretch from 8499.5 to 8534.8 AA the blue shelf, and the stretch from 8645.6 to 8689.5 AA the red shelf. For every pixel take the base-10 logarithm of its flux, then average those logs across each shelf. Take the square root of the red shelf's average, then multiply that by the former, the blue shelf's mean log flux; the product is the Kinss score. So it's 1.90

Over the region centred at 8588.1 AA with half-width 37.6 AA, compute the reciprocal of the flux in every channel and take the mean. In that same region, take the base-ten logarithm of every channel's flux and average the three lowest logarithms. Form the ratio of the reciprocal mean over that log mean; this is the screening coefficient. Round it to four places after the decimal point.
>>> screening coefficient 0.0184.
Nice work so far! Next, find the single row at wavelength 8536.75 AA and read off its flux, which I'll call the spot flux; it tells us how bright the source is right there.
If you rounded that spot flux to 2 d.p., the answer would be 29.79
